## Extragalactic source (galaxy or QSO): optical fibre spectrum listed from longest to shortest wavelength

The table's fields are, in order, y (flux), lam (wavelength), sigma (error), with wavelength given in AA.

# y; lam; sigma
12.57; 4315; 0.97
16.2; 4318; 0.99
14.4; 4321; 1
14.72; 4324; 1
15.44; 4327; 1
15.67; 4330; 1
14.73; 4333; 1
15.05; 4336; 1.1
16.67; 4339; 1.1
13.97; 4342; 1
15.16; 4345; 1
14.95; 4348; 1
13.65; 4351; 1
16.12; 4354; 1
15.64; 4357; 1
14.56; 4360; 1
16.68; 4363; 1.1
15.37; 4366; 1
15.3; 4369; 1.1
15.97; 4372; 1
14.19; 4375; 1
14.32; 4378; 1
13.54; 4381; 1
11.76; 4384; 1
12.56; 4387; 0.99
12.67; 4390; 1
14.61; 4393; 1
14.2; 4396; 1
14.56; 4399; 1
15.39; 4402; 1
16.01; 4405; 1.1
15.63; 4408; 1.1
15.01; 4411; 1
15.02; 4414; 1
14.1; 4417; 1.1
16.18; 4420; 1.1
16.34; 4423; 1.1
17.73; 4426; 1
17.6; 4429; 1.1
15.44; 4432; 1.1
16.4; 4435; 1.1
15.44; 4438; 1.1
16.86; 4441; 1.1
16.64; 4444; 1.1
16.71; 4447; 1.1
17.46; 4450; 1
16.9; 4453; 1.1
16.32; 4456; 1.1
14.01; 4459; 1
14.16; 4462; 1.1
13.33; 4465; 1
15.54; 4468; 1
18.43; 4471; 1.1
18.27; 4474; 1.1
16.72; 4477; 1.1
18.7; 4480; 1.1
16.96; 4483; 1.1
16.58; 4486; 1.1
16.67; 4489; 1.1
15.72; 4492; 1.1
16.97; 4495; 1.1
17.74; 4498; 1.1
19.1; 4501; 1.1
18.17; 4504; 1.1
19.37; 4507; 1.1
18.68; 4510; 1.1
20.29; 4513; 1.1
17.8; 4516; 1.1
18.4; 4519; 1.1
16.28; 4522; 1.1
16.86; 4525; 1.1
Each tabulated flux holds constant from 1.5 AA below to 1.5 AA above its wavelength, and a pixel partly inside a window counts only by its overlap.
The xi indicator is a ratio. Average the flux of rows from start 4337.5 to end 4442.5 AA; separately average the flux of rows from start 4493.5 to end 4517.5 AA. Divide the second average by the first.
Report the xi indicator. 1.22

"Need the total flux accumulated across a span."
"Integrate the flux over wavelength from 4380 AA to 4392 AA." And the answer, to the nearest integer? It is 152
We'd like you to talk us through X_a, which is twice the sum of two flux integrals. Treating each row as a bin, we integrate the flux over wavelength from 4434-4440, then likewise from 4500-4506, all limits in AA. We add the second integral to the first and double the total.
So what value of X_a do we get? 415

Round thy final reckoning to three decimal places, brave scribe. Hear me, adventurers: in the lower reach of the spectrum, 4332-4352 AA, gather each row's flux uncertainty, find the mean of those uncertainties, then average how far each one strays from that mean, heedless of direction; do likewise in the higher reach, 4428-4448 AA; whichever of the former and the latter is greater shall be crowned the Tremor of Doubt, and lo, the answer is 0.041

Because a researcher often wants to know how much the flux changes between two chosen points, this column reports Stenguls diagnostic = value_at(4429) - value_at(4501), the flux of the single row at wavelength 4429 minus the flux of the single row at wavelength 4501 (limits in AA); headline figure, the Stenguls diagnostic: -1.5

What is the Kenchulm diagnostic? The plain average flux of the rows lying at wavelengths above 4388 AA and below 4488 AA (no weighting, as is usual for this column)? 15.9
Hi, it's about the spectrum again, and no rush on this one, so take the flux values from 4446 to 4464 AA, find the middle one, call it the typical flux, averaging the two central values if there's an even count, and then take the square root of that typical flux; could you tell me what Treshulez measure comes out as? 4.06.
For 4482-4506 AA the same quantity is 4.12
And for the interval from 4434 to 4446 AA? 4.06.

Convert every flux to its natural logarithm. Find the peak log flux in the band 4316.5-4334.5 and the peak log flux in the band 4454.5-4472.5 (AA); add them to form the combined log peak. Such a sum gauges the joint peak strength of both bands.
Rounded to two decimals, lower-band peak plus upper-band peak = 5.70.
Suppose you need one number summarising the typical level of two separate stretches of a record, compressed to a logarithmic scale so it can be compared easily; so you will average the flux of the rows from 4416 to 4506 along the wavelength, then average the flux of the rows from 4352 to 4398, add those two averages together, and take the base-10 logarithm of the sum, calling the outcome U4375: 1.49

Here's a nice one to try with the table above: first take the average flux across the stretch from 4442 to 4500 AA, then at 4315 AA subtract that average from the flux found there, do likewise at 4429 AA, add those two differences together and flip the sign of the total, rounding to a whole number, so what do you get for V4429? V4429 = 3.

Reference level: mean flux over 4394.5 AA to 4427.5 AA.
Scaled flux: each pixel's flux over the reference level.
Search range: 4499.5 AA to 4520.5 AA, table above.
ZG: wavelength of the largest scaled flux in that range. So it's 4513 AA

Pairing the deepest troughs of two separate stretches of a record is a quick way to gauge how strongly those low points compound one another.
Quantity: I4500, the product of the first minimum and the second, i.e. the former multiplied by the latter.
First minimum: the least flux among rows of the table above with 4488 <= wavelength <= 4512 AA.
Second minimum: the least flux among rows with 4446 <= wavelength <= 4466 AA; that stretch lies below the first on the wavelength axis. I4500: 210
